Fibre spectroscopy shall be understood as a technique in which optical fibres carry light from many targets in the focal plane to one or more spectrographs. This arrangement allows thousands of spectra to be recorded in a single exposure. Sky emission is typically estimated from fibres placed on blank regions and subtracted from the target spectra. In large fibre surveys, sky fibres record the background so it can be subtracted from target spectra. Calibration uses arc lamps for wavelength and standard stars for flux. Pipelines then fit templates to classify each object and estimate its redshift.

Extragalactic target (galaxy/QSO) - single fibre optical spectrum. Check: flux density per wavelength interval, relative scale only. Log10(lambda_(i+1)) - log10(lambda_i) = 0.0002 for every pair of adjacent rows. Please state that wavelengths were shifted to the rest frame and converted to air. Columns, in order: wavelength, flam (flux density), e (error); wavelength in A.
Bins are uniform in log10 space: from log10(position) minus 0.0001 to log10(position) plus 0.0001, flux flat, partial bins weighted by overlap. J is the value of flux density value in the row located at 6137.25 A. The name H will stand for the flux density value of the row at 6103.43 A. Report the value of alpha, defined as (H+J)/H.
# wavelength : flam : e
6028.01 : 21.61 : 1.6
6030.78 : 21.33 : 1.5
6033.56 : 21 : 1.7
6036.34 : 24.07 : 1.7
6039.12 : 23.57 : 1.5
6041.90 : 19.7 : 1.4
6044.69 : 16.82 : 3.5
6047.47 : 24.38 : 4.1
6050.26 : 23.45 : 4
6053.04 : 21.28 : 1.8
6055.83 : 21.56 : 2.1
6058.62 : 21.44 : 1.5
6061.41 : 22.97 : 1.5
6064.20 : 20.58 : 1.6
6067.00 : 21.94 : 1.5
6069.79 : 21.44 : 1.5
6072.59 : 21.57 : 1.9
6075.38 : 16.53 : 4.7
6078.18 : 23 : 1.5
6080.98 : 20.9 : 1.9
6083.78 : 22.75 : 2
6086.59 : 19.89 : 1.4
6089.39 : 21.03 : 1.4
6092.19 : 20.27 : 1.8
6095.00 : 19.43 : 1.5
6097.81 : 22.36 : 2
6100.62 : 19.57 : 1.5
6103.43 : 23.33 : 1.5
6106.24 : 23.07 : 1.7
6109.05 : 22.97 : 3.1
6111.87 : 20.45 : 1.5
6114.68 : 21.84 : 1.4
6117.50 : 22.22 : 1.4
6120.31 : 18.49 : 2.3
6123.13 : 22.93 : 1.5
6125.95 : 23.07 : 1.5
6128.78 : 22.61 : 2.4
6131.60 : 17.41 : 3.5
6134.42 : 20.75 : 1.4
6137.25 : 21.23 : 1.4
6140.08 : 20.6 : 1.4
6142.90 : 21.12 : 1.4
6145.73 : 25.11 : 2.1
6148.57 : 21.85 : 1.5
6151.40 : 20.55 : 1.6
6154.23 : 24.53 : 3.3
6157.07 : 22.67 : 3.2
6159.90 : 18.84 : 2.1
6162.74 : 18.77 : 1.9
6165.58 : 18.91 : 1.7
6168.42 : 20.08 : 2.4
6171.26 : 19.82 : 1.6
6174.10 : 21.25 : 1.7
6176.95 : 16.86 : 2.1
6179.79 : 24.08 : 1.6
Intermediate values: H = 23.33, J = 21.23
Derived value 1.91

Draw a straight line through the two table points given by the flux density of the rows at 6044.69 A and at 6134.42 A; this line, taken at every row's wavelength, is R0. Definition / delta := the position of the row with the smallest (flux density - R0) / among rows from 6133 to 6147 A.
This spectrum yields 6140.08 A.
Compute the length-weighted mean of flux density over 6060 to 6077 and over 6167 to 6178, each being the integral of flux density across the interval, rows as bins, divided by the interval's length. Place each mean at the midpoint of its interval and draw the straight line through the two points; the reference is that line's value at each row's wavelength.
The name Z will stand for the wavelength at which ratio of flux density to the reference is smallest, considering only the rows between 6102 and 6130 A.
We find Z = 6120.31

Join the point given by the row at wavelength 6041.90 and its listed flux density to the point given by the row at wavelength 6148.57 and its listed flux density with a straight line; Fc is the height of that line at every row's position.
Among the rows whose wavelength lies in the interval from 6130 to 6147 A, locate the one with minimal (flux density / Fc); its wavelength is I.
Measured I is 6131.60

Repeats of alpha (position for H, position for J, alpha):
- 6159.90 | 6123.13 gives 2.22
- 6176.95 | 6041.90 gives 2.17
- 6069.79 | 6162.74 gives 1.88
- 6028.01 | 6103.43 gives 2.08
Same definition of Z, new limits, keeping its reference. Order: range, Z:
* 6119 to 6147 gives 6131.60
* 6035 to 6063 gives 6044.69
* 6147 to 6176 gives 6162.74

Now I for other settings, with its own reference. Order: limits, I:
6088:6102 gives 6095.00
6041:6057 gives 6044.69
